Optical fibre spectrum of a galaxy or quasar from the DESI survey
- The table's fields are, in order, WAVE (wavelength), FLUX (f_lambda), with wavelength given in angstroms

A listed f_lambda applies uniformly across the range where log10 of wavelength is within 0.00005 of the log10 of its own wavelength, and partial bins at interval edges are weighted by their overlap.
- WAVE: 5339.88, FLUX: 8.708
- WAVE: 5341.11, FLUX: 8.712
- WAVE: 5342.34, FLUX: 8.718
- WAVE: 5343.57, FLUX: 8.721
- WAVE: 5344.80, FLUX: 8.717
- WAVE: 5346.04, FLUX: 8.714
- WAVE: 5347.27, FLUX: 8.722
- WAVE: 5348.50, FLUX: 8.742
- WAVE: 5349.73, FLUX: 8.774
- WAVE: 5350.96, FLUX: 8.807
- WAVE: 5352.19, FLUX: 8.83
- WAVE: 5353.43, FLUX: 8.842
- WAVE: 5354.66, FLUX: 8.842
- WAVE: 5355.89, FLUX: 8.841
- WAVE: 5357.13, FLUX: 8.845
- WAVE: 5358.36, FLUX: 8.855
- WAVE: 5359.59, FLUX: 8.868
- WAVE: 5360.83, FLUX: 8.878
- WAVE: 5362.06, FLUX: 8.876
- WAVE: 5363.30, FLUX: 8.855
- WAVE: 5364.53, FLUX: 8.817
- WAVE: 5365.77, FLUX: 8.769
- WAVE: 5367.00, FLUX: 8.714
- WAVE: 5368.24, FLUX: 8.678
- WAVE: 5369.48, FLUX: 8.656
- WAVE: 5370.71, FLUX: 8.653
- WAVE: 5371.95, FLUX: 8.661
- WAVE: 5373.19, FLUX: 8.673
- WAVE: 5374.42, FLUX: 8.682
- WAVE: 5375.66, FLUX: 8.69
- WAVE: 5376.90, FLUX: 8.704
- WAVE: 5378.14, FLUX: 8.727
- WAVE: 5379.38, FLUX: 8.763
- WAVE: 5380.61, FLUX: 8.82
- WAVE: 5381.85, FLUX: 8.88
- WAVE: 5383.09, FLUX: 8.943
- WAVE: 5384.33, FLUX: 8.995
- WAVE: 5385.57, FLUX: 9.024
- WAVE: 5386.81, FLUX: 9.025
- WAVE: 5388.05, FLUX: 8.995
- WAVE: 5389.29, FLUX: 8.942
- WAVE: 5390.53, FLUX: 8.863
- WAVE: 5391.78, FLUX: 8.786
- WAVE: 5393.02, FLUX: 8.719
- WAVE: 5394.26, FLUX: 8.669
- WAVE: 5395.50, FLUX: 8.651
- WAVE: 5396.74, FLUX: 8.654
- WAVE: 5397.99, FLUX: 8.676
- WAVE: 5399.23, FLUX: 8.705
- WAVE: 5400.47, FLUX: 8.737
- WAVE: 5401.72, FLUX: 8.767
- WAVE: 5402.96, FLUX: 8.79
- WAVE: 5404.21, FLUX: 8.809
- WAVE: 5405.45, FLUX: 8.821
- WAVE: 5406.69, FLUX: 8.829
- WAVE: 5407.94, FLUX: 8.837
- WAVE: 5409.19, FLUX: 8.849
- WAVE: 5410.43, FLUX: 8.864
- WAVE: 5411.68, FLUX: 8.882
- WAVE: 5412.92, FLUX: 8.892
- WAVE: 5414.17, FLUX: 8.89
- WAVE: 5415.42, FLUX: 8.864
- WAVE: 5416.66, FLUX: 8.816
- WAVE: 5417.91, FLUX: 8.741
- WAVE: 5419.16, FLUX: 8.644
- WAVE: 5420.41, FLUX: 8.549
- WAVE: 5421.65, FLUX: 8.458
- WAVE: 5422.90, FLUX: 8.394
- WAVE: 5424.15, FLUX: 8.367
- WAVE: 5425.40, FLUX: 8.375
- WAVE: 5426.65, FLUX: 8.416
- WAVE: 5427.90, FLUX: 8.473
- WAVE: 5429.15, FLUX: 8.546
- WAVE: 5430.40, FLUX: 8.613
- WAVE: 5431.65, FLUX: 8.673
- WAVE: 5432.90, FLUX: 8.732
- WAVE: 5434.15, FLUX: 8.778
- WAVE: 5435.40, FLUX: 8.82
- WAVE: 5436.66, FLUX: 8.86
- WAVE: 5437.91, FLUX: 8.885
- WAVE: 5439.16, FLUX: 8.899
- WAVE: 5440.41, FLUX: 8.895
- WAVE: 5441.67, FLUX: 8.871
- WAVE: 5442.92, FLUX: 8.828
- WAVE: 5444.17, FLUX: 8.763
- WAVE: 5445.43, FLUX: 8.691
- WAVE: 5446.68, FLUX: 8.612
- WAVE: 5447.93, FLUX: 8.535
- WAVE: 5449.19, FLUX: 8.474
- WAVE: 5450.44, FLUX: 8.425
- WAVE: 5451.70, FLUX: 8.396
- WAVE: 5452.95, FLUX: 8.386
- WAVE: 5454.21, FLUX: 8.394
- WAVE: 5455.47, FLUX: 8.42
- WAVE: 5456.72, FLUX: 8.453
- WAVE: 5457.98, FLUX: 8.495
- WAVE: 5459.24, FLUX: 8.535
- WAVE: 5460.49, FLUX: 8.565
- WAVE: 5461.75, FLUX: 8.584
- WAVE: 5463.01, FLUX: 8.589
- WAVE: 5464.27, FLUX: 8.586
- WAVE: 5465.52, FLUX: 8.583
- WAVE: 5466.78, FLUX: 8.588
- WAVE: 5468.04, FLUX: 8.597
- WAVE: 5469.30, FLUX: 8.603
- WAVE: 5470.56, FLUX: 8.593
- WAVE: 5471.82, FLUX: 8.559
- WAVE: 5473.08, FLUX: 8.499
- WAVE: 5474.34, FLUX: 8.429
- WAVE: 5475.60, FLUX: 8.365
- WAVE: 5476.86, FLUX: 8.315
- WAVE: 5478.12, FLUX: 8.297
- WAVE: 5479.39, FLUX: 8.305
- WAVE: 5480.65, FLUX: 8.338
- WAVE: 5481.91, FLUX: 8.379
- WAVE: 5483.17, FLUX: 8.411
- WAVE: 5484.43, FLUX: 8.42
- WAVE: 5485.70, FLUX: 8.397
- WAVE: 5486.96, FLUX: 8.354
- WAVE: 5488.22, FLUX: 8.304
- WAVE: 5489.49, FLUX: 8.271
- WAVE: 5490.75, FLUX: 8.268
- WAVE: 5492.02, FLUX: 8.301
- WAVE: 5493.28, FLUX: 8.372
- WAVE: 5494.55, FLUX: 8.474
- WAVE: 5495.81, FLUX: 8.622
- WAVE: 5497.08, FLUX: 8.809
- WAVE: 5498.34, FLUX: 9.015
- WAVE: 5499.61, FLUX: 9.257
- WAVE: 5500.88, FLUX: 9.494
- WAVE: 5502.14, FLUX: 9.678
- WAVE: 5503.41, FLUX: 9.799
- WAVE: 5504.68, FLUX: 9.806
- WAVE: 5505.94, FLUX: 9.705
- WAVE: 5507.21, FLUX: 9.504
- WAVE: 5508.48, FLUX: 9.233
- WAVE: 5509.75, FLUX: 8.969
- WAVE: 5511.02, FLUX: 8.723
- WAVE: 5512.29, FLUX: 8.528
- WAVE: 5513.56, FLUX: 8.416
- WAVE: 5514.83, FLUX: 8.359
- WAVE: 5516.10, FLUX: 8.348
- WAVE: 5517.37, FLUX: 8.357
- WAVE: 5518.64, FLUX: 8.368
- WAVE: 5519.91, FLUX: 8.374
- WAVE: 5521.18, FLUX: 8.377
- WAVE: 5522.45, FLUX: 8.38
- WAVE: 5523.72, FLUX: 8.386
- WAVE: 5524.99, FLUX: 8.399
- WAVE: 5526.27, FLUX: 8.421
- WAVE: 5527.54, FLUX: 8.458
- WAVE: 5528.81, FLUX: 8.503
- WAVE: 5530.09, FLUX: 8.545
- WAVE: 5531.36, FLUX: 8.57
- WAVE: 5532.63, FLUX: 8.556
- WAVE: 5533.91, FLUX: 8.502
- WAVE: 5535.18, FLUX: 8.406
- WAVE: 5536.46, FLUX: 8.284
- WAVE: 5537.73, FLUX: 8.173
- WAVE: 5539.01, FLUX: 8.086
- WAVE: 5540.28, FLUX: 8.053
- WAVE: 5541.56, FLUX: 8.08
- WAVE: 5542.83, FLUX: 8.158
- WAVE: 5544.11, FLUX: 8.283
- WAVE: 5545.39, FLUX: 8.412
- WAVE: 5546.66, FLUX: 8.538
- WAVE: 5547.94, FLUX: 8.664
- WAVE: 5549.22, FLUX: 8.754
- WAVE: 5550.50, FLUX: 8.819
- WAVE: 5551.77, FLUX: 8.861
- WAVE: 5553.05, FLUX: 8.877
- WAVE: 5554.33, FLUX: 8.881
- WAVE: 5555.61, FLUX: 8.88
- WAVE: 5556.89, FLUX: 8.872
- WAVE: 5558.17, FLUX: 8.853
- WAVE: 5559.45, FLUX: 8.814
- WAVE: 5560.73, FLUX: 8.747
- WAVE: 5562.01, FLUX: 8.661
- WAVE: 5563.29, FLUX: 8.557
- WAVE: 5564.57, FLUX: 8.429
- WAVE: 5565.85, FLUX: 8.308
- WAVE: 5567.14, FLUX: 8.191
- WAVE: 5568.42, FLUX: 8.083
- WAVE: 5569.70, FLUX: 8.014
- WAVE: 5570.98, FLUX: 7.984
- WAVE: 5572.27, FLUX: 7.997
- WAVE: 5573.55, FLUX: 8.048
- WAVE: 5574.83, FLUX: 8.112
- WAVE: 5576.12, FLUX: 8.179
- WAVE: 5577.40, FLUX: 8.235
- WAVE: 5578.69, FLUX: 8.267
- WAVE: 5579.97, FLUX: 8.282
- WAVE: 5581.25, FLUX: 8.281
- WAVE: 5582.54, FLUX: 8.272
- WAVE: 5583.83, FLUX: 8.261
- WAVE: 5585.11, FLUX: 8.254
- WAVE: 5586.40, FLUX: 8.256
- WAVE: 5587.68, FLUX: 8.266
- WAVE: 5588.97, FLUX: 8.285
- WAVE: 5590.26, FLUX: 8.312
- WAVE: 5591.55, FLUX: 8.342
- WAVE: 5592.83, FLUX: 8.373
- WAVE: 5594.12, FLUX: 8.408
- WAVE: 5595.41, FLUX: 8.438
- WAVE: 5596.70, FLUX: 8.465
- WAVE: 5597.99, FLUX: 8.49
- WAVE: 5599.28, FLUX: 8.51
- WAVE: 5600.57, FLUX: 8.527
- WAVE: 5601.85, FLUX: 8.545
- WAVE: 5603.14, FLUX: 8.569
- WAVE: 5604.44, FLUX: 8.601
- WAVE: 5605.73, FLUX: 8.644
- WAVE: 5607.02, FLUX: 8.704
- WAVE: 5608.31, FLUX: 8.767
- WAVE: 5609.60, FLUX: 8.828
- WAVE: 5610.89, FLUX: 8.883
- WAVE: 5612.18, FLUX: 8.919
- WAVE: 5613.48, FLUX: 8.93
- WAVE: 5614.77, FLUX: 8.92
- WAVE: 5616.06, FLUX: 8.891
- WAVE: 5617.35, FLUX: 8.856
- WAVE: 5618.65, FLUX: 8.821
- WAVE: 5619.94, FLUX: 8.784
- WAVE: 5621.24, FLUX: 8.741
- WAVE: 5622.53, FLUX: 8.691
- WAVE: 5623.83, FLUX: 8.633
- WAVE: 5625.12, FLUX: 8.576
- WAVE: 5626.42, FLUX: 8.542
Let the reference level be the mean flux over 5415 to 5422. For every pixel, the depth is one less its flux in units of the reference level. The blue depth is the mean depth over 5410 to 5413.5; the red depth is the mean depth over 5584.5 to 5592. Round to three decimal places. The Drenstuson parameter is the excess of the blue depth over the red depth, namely -0.068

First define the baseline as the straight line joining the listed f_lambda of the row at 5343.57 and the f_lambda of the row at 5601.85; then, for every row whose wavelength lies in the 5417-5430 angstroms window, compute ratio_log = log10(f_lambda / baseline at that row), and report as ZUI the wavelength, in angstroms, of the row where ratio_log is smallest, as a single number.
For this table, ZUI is 5424.15 angstroms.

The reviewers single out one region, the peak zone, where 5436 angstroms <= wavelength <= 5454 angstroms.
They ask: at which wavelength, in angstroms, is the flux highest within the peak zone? 5439.16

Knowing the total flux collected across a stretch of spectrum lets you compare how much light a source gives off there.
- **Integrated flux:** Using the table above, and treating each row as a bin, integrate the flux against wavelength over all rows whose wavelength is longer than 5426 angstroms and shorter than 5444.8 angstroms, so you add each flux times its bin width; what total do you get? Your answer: 164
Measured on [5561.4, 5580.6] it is 158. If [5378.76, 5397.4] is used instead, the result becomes 165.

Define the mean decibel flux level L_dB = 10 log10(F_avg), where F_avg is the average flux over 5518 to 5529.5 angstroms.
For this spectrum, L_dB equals 9.25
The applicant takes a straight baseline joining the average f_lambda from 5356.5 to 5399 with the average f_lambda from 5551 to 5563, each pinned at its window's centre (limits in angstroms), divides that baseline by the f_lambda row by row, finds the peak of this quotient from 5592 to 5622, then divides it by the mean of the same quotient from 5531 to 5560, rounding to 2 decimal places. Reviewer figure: 1.02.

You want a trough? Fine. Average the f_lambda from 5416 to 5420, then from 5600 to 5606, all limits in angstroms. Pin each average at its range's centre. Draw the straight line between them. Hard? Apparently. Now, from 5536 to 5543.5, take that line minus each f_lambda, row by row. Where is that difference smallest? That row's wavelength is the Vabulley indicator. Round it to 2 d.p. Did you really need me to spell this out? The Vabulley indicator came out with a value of 5536.46 angstroms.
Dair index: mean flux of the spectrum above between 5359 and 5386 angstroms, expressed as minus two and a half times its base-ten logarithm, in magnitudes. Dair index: -2.36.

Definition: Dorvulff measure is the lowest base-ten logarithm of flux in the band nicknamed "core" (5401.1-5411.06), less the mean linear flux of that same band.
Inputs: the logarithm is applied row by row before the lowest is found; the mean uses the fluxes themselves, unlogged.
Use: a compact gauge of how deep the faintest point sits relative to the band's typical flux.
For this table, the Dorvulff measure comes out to -7.88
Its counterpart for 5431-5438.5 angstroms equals -7.85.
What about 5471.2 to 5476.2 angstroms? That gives -7.54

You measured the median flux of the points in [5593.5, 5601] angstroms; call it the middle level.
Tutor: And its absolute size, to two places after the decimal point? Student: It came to 8.48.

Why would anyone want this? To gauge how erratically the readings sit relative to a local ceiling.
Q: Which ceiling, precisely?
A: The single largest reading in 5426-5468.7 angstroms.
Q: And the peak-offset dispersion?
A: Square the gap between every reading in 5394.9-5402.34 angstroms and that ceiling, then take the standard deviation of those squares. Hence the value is 0.02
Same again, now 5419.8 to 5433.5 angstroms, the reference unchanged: 0.09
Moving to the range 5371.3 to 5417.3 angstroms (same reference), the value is 0.02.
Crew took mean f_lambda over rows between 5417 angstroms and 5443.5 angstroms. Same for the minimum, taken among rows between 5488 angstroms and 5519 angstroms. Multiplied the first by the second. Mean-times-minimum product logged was 71.6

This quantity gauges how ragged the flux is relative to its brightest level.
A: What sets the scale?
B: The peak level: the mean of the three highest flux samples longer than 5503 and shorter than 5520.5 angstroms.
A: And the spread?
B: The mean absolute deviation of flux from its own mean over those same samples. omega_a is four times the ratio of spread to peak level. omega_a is 0.21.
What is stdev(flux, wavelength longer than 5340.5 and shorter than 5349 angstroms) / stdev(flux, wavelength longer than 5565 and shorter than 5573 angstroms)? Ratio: 0.1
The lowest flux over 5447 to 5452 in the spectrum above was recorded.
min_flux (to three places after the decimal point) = 8.396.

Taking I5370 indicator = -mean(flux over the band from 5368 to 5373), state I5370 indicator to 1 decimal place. -8.7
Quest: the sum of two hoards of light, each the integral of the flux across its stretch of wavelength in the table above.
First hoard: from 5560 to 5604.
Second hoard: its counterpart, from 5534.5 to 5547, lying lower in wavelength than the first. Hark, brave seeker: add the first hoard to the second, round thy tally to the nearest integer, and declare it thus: 469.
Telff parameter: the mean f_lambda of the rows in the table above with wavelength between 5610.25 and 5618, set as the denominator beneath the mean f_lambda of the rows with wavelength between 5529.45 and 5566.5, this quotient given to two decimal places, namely 0.96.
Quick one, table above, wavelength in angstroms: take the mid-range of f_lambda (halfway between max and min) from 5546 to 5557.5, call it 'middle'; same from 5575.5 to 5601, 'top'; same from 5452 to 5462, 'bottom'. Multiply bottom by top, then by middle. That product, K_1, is 617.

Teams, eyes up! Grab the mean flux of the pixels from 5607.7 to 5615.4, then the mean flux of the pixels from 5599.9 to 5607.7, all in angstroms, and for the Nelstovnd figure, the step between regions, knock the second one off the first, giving 0.3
